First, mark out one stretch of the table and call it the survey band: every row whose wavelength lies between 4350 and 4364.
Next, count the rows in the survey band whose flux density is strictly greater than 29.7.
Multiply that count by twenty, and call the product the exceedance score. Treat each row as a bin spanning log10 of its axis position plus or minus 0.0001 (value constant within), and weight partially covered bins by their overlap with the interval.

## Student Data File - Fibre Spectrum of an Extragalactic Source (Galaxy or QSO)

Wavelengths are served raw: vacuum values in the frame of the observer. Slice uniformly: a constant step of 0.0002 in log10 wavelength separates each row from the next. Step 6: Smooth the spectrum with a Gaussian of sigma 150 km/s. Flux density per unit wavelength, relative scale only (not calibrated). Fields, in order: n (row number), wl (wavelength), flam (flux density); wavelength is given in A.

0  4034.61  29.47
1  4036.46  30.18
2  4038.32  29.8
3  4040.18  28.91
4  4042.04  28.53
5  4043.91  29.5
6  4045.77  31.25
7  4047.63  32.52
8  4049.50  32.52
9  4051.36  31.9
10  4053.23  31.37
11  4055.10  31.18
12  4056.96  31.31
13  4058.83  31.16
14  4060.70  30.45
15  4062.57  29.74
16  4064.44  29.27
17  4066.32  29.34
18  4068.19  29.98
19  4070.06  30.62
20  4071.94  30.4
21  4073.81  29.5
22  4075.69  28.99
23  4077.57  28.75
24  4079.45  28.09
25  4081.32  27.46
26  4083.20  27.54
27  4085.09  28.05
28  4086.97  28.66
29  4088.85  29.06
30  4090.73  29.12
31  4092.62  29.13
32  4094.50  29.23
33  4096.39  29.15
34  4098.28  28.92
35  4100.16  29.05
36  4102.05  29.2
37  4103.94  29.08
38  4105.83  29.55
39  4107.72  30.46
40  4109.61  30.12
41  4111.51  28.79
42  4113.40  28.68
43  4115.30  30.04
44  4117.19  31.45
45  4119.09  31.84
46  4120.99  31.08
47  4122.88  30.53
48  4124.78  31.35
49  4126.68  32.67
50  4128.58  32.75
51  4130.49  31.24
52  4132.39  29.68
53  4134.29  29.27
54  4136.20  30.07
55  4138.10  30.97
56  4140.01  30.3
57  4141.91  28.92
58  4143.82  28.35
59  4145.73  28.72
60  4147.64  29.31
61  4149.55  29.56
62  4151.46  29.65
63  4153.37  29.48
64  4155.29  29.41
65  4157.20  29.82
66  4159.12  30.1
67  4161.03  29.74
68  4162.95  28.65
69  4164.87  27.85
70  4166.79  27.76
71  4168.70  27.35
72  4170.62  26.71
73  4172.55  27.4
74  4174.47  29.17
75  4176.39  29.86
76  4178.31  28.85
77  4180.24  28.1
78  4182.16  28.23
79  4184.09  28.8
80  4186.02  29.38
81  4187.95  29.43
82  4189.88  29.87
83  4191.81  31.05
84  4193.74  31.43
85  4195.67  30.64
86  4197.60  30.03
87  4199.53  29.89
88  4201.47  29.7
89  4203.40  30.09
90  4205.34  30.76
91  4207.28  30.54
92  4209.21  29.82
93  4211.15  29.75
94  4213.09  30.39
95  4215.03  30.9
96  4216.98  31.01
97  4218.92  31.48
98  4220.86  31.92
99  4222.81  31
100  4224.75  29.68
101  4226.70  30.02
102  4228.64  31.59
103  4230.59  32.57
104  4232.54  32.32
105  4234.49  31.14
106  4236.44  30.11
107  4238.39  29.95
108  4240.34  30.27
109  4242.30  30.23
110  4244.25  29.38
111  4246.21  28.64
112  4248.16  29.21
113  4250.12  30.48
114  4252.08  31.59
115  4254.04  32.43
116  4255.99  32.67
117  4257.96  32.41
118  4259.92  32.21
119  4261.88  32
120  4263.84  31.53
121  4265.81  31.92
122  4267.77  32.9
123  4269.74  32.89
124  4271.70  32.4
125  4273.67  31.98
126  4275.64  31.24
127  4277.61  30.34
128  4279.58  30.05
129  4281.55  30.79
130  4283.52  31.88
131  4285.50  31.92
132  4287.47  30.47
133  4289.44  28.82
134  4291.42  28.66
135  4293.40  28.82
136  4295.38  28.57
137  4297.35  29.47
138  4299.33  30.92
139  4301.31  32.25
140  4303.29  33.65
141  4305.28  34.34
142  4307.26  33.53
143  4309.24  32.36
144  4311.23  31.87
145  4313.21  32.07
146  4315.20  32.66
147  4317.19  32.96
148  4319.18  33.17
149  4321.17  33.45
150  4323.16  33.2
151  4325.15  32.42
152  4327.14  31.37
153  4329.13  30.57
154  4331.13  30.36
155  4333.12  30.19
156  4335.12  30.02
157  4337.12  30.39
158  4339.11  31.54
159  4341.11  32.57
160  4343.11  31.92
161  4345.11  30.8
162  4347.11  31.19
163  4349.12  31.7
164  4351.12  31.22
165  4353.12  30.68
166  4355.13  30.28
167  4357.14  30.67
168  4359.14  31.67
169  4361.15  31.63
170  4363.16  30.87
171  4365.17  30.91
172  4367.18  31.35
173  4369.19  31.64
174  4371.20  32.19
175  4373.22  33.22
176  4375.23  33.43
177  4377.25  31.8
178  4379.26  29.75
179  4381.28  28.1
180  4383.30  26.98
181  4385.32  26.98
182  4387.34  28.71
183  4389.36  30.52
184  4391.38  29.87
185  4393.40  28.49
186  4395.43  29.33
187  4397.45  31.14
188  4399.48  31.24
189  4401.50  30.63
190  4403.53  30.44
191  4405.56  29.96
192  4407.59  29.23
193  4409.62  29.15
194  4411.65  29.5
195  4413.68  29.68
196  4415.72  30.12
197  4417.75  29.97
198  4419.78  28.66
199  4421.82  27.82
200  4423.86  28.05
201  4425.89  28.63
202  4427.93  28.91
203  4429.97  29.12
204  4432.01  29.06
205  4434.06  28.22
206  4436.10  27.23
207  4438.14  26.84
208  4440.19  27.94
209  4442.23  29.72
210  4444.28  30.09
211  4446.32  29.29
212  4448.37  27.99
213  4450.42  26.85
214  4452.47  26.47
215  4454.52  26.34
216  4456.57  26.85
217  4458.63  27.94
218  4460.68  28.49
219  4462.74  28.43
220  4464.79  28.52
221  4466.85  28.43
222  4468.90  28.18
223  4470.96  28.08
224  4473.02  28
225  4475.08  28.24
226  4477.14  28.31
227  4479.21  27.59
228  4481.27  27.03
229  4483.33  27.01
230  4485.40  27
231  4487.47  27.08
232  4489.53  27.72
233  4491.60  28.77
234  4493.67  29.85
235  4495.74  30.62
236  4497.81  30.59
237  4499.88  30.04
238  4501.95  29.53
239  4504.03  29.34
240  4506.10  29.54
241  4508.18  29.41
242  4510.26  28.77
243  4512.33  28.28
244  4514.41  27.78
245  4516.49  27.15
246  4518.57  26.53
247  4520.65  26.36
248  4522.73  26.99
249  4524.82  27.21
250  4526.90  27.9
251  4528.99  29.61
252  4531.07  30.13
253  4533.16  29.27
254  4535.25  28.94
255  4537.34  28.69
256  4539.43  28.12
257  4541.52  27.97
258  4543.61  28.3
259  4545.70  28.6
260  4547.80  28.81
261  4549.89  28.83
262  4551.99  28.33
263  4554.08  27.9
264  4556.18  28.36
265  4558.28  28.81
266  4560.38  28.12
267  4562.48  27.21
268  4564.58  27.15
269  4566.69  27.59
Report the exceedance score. 140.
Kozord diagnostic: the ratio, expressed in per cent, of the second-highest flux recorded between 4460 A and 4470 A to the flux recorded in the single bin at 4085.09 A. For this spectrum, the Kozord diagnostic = 102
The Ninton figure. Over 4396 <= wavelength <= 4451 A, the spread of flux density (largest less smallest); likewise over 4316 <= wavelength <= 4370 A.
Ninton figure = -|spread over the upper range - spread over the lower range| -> -0.97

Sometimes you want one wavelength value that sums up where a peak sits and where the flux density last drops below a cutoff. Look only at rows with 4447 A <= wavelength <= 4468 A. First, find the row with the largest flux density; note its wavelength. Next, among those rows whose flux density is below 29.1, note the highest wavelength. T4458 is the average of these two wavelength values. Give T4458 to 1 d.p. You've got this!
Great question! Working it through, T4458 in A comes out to 4465.8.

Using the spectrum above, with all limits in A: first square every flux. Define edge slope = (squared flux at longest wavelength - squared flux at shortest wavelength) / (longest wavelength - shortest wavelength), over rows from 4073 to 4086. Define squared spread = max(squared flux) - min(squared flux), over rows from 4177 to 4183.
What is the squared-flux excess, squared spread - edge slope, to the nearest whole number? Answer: 50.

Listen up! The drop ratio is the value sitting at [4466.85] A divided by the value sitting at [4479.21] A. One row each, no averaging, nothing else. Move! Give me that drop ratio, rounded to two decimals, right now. 1.03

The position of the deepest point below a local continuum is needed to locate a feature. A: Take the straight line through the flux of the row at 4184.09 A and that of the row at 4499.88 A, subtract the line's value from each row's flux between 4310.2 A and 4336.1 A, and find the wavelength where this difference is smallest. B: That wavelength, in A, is 4335.12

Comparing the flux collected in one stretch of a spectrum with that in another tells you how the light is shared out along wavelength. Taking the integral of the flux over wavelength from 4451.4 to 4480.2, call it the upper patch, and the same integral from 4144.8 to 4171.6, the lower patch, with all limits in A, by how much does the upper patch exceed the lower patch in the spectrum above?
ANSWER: 28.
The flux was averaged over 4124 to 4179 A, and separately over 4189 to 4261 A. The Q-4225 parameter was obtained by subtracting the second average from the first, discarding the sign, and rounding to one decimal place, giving 1.3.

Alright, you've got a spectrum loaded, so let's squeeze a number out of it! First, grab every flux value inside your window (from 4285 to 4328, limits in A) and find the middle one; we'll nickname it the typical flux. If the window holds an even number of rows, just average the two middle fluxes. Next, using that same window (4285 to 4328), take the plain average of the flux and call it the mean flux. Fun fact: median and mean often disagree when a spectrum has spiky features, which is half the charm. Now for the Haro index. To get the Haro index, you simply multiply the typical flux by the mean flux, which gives 1019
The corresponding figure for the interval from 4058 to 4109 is 853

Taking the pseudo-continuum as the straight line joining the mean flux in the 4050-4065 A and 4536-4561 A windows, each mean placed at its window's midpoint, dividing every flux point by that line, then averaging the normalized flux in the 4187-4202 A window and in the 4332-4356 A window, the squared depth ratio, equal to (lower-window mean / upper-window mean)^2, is 0.90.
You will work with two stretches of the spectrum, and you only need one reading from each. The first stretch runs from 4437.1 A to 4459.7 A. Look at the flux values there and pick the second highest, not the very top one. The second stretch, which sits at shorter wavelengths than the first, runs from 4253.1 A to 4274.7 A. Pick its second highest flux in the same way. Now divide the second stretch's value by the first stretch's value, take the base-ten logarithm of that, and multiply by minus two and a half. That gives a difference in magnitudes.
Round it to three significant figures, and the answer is -0.110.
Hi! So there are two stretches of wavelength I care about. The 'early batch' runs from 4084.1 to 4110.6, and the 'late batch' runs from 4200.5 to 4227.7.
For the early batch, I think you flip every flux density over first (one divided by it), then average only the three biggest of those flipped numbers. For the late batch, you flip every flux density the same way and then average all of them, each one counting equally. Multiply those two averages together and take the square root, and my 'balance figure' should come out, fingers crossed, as 0.0339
